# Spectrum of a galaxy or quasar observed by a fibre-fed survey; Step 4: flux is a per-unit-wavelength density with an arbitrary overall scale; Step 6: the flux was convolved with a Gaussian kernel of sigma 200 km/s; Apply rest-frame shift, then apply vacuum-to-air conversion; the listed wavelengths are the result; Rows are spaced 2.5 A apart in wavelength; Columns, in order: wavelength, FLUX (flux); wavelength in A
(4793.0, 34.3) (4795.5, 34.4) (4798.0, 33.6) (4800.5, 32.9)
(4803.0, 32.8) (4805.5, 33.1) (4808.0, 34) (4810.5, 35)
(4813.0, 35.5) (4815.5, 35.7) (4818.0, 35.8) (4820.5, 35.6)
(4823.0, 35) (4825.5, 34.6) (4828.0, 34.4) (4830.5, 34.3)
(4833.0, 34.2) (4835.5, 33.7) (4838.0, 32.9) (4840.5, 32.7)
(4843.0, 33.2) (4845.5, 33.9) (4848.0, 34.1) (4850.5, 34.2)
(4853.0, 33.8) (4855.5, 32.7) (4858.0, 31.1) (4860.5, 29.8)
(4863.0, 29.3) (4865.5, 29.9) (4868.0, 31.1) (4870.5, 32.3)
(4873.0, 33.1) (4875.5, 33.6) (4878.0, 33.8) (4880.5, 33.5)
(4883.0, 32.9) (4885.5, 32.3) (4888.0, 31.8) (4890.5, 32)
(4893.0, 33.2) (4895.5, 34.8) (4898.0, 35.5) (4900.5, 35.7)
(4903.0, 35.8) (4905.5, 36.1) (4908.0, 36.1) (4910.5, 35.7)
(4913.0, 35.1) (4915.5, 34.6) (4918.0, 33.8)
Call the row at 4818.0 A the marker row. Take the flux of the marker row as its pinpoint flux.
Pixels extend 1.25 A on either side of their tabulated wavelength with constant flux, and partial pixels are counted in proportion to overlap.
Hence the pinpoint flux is 35.8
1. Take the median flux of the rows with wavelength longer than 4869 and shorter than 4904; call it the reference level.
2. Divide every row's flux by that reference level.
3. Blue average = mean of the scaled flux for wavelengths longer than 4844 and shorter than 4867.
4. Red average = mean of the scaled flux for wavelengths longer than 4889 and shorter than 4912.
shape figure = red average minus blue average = 0.09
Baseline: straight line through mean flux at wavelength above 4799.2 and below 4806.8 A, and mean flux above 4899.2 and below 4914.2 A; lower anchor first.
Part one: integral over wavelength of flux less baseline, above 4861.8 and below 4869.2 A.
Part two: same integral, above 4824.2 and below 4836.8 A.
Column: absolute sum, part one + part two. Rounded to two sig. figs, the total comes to 27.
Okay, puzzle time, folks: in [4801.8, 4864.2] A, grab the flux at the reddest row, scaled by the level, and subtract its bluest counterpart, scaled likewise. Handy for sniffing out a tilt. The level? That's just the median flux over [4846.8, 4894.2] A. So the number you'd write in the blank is -0.11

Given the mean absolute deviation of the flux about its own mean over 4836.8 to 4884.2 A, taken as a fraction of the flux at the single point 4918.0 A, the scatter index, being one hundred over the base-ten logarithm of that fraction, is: -69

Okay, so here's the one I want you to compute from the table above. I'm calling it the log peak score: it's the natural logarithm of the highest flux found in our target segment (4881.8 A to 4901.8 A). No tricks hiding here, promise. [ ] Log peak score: 3.58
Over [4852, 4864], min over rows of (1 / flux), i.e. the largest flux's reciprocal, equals 0.0296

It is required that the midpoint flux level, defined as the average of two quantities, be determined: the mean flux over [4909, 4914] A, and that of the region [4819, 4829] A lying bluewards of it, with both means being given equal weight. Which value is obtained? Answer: 35.2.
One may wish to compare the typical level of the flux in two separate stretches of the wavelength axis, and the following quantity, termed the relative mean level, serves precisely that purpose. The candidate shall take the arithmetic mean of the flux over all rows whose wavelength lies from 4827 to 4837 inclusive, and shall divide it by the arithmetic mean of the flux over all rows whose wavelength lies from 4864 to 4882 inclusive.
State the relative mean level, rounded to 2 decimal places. 1.05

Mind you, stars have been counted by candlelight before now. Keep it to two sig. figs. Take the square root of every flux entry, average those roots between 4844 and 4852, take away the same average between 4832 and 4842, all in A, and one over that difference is 17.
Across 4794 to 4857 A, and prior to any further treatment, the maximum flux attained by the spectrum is 35.8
